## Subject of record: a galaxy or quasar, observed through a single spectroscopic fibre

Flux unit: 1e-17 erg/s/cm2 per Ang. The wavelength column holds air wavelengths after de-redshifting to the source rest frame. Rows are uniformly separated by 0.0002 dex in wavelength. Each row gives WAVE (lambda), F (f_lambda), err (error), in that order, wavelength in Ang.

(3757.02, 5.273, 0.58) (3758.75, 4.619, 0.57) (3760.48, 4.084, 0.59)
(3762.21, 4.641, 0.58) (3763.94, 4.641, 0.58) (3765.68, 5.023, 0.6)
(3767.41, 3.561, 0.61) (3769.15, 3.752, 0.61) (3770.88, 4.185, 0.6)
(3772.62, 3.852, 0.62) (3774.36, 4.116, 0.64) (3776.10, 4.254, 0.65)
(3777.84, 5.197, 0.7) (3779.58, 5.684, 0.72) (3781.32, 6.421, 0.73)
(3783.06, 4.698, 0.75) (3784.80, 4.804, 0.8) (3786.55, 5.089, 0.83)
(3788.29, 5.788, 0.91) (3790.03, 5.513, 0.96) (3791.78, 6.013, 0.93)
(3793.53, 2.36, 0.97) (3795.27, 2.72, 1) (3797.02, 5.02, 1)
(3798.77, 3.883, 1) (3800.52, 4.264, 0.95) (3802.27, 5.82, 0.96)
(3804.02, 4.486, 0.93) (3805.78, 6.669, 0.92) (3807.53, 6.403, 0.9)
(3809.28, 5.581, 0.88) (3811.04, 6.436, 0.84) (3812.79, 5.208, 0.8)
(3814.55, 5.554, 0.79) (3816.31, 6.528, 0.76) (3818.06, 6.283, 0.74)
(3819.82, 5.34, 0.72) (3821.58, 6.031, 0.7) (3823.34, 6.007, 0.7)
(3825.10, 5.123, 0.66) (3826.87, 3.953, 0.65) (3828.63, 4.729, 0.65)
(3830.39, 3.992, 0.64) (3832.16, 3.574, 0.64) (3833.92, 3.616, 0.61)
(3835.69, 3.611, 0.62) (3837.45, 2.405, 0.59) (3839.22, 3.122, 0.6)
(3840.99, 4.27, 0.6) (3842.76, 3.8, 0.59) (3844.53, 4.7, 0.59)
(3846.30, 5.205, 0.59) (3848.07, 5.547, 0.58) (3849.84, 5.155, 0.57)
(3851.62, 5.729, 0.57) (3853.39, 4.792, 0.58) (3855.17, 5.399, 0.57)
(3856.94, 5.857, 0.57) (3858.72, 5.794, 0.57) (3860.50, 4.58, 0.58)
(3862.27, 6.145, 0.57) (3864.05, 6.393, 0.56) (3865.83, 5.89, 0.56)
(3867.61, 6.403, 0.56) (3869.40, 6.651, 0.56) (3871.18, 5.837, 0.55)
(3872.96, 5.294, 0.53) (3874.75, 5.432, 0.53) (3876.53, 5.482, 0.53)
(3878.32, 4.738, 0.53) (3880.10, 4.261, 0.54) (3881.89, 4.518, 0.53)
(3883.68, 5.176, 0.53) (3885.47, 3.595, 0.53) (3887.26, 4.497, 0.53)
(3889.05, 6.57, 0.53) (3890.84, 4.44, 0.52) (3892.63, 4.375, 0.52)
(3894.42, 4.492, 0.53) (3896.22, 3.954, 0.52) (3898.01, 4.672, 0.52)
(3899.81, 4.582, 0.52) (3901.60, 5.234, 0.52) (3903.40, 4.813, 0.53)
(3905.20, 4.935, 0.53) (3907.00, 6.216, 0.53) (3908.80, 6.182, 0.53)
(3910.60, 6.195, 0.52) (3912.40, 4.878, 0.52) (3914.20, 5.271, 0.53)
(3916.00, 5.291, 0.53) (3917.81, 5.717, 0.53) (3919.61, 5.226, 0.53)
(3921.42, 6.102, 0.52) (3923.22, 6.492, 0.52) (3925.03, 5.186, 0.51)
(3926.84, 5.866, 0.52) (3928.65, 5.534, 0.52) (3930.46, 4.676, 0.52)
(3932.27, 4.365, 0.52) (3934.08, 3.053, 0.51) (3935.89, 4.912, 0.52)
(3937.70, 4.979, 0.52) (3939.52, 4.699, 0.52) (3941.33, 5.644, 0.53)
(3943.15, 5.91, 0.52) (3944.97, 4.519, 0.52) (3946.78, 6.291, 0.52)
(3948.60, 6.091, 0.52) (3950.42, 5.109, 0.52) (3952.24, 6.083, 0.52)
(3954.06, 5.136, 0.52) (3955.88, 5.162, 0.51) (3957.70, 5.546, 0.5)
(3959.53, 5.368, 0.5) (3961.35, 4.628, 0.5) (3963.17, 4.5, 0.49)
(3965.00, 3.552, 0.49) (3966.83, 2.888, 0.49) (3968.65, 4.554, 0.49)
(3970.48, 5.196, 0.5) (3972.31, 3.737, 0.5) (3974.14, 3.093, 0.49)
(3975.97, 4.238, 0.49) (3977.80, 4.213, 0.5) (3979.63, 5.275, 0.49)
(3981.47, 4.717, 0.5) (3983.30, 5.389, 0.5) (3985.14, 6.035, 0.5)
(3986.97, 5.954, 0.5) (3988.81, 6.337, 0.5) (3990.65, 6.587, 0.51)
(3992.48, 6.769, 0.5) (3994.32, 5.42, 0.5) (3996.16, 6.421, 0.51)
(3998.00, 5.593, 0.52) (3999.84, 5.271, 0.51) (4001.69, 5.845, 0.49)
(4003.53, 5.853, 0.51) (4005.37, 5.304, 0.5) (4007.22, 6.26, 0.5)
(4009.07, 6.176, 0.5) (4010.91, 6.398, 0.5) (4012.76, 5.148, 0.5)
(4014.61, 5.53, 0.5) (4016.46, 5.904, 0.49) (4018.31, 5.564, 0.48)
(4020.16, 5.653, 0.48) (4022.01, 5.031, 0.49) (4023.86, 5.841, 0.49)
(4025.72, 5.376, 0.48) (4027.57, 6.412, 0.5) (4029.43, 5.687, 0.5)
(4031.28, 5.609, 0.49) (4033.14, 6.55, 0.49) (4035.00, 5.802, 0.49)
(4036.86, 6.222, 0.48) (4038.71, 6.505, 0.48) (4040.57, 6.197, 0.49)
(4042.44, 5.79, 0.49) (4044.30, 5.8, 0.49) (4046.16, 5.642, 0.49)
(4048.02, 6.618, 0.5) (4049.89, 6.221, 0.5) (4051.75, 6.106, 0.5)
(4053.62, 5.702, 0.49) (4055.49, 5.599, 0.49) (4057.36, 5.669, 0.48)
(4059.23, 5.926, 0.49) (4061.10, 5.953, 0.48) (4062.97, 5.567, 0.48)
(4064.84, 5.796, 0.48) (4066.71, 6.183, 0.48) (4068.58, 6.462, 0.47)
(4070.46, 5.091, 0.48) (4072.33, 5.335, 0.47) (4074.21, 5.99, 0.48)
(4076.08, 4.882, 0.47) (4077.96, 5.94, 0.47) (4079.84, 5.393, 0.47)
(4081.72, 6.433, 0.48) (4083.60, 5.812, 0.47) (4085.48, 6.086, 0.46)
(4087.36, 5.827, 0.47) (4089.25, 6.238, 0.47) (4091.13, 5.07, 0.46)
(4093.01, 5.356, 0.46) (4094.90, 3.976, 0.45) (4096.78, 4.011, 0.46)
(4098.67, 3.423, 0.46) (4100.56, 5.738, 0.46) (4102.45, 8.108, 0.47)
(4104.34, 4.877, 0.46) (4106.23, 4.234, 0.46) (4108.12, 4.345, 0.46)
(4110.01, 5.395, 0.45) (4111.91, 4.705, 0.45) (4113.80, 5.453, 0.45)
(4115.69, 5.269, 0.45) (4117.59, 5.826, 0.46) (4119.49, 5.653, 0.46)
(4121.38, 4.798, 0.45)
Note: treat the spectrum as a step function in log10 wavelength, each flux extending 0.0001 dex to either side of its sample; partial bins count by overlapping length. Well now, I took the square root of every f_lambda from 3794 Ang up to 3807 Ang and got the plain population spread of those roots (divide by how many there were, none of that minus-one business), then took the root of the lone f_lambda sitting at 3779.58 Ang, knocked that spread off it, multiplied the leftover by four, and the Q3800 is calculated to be 8.4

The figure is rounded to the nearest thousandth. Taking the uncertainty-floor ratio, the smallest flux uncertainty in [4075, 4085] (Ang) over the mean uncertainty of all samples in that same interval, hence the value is 0.996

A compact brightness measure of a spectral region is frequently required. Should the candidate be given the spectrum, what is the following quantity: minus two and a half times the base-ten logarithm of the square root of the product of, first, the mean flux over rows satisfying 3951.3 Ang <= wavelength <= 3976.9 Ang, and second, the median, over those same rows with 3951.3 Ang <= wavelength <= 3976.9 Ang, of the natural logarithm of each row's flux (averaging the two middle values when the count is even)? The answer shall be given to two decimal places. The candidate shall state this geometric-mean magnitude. -1.05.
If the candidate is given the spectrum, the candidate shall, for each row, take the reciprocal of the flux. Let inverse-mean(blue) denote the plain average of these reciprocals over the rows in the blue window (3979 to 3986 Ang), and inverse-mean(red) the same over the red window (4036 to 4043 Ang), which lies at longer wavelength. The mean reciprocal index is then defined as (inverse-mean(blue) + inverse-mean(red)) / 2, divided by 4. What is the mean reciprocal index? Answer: 0.044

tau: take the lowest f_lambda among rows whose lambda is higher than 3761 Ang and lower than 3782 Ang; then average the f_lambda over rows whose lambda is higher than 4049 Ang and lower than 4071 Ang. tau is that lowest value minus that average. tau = -2.3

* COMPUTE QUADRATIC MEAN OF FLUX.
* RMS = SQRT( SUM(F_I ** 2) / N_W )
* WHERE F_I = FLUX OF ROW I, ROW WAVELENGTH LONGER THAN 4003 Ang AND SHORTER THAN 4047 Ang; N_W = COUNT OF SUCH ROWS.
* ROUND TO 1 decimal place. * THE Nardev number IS 5.9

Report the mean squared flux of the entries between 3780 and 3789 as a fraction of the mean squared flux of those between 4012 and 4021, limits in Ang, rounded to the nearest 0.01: 0.94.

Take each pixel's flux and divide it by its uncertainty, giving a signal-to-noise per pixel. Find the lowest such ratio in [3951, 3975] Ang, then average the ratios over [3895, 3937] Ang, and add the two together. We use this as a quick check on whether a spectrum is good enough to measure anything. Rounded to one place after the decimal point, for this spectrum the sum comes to 15.8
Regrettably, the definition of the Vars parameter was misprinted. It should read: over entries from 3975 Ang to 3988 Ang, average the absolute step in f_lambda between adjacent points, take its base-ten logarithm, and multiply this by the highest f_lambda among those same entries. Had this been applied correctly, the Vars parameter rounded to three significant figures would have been -1.78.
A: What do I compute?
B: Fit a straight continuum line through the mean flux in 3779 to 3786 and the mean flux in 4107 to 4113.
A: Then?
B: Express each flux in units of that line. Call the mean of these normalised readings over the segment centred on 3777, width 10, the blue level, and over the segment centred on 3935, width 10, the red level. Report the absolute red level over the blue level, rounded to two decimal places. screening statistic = 0.95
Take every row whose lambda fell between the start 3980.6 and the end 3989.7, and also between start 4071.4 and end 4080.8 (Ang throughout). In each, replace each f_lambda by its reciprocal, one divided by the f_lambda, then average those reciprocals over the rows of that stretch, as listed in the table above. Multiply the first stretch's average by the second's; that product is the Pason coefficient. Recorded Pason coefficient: 0.032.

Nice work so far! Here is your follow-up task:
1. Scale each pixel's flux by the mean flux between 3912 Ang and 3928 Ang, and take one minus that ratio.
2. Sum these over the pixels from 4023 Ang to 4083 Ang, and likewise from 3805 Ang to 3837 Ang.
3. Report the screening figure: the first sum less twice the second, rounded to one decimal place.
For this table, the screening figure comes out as -3.8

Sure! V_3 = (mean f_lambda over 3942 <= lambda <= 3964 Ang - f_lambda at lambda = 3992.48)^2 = 2.0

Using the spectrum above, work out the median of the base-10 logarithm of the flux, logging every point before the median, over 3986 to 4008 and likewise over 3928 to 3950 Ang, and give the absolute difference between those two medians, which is 0.077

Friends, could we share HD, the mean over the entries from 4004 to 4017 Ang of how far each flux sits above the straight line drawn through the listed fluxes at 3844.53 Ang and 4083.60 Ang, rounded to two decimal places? 0.34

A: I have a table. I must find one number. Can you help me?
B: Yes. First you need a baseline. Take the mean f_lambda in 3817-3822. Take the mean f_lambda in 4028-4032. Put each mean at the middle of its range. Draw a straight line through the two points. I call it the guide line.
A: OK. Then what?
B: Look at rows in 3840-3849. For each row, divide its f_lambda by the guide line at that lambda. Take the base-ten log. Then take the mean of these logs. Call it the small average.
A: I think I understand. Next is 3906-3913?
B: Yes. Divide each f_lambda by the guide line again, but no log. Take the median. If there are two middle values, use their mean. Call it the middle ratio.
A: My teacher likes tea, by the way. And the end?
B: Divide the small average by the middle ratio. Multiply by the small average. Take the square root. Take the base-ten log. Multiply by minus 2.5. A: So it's 2.5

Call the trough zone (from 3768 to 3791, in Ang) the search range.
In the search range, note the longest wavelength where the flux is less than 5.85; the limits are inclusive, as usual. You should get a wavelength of 3790.03 Ang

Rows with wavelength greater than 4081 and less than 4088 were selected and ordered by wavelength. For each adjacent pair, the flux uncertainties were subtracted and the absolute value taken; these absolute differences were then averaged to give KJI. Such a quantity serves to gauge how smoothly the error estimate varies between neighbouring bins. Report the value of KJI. 0.010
